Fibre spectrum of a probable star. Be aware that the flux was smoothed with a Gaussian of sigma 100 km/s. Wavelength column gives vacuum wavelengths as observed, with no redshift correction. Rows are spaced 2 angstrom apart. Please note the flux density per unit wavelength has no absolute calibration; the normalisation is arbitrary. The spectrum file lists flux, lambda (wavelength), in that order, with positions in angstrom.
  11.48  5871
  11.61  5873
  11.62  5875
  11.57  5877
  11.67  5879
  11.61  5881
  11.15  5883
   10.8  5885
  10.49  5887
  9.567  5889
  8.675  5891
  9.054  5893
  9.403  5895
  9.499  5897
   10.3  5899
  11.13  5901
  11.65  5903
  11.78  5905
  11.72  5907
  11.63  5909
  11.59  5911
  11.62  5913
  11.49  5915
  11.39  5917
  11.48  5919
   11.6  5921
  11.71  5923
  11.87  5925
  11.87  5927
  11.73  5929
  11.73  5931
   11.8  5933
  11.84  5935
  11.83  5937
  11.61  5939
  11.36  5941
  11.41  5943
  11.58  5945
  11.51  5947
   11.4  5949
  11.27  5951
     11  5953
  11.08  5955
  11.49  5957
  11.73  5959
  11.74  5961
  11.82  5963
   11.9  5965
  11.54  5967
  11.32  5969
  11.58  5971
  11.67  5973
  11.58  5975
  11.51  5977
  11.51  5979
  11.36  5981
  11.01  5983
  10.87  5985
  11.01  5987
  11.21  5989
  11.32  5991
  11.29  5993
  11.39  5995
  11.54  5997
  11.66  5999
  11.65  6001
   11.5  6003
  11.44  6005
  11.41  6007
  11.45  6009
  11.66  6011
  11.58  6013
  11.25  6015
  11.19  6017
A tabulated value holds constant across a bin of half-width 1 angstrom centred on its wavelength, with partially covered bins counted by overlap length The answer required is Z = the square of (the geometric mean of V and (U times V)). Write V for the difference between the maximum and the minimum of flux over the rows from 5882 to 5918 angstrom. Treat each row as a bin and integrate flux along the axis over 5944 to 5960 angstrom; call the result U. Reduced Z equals 1756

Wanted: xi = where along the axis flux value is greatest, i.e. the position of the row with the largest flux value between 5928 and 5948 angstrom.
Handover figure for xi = 5935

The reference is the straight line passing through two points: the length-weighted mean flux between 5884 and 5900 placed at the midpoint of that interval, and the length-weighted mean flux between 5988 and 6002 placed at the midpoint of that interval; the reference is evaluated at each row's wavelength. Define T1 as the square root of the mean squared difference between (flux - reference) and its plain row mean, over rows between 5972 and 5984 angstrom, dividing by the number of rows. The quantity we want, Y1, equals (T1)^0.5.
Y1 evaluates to 0.52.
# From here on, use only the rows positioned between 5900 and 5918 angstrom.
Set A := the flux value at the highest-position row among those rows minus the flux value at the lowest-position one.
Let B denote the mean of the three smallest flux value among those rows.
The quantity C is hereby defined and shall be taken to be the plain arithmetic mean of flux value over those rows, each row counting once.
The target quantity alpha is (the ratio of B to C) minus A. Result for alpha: 0.7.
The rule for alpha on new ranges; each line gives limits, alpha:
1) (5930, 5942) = 1.4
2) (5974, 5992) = 1.2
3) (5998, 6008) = 1.2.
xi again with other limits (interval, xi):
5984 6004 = 5999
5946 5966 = 5965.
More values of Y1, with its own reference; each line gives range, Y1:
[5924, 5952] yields 0.57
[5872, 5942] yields 0.89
